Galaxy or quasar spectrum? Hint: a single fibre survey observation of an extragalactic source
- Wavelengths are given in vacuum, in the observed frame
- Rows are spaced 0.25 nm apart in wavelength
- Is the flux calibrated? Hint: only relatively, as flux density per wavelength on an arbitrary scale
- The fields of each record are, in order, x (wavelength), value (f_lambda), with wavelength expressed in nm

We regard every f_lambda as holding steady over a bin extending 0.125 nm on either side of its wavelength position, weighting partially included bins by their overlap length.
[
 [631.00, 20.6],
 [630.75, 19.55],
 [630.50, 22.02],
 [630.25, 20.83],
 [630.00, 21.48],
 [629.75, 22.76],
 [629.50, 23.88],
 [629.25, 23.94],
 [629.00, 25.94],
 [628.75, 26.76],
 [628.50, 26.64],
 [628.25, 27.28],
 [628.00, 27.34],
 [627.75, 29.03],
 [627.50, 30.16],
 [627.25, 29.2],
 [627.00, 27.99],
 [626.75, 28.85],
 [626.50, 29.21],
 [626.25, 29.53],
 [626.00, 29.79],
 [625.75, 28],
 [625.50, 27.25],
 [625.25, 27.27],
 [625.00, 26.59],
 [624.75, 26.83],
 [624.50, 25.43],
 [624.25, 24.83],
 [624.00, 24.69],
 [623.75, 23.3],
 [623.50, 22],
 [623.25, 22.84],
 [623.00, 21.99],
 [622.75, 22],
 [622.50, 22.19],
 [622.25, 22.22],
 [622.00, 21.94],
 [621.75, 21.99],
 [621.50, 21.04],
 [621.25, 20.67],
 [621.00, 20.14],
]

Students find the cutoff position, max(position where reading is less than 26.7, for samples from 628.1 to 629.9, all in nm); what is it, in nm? 629.75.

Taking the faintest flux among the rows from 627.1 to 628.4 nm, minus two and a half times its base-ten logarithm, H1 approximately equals -3.59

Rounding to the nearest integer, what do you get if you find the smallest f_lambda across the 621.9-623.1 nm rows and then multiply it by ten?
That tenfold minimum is 219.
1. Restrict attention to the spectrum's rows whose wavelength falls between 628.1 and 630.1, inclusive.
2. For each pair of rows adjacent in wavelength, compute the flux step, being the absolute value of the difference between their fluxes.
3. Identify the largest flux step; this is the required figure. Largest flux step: 2.00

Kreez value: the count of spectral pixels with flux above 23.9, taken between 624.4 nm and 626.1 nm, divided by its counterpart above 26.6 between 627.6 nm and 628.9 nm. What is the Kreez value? 1.4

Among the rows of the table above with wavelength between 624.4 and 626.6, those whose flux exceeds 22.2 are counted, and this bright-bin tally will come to 9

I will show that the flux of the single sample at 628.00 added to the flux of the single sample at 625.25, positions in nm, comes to 54.6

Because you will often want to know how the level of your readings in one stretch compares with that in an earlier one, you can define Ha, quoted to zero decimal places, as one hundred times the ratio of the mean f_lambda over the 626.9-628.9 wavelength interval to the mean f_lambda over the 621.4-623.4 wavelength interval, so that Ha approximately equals 127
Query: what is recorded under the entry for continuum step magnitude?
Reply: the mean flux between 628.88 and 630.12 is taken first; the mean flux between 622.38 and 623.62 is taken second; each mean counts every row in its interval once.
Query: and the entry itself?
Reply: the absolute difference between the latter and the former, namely 1.4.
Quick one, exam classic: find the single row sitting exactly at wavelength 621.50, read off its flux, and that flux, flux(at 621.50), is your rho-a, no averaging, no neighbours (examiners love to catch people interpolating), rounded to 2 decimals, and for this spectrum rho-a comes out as 21.04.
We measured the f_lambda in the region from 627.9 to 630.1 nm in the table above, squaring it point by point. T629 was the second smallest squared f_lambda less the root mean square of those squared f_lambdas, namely -125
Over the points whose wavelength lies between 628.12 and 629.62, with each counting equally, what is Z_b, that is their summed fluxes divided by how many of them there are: 26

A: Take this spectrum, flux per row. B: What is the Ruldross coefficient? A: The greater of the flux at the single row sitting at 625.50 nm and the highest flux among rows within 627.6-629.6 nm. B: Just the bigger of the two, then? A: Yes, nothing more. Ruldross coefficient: 29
